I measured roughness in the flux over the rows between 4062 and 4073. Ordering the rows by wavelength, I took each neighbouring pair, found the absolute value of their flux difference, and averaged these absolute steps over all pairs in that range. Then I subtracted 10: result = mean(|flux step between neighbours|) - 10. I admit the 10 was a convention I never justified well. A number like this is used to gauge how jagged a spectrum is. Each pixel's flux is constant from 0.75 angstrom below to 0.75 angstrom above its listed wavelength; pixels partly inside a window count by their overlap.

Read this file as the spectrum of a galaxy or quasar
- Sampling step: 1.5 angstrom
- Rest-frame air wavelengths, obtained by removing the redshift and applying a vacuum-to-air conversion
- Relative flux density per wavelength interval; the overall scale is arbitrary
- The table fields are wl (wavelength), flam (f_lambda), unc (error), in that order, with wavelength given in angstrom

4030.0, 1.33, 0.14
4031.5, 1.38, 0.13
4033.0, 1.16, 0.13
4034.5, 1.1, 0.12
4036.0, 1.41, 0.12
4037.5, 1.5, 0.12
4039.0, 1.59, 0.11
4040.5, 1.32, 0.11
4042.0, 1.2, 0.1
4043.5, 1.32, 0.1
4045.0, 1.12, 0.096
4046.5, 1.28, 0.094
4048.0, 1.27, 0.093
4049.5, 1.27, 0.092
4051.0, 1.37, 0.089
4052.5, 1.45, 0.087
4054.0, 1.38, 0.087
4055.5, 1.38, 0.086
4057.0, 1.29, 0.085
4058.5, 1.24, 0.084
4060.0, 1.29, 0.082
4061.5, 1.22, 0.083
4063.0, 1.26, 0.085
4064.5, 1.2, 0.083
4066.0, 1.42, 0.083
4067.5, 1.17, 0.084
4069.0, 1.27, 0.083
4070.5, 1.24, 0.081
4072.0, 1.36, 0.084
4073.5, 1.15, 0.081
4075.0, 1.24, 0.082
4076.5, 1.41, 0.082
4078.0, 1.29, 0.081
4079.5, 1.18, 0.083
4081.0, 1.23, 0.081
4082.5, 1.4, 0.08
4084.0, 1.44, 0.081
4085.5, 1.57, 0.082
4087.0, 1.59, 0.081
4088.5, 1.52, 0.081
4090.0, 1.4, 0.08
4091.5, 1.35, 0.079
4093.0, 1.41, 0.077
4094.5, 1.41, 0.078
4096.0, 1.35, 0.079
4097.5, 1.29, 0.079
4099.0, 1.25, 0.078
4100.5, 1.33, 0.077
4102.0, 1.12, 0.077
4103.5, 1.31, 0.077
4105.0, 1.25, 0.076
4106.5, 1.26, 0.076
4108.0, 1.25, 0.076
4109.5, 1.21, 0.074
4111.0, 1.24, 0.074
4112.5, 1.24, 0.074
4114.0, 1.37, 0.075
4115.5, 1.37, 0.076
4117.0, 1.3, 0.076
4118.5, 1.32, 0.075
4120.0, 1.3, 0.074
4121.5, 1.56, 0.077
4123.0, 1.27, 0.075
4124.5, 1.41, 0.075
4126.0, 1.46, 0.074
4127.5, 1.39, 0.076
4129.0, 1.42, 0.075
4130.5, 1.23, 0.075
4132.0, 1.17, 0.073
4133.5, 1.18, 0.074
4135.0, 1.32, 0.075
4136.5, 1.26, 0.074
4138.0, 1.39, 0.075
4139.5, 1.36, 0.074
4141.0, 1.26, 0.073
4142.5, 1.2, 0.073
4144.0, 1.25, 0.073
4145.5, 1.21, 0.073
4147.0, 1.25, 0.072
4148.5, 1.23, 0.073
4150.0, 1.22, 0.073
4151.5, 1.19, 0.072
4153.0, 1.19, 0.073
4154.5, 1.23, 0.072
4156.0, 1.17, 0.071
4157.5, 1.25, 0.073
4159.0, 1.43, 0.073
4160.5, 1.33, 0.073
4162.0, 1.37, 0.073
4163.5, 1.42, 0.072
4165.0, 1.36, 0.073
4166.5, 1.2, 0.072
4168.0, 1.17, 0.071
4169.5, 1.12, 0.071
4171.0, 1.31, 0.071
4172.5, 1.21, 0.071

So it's -9.870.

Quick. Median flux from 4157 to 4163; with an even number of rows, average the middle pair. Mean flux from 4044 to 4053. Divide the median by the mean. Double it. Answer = 2.09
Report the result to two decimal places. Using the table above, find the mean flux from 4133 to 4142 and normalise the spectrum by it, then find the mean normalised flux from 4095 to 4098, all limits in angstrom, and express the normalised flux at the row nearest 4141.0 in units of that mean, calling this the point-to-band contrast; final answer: 0.95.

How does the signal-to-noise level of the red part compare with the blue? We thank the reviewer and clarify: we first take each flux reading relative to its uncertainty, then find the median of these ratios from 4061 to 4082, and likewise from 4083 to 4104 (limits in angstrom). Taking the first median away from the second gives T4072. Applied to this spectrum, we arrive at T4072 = 2.2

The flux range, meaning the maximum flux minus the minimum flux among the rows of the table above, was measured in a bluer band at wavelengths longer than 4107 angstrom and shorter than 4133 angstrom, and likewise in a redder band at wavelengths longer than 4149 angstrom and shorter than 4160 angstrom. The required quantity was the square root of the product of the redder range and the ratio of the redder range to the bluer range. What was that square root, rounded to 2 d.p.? 0.42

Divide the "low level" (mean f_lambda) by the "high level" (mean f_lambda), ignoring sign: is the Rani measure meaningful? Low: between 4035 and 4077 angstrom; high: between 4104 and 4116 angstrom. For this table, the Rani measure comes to 1.03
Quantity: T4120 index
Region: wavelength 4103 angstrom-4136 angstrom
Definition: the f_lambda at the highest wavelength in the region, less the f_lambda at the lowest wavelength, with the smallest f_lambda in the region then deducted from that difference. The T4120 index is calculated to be -1.16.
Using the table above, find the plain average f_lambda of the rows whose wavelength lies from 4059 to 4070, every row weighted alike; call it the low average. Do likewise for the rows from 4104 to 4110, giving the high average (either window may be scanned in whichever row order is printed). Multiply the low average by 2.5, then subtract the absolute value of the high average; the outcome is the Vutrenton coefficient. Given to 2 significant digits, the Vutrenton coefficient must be 1.9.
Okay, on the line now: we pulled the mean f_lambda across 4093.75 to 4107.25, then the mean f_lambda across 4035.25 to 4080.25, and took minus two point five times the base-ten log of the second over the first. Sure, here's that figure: -0.01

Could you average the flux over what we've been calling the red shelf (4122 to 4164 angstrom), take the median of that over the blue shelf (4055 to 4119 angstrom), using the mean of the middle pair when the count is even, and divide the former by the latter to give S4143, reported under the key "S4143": 1.00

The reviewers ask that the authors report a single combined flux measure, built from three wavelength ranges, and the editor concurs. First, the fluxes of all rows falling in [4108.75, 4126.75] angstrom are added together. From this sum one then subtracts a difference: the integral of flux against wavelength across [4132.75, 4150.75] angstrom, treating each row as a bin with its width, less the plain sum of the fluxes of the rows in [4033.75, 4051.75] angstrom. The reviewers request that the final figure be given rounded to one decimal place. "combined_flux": 9.1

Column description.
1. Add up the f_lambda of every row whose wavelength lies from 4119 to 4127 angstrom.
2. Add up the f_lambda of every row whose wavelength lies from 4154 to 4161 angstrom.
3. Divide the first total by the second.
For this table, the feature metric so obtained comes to 1.09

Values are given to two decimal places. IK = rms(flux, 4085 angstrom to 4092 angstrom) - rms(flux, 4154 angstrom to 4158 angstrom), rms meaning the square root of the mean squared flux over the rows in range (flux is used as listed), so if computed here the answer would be 0.27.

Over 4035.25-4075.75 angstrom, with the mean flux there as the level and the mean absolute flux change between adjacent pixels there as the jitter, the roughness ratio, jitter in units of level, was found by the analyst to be 0.079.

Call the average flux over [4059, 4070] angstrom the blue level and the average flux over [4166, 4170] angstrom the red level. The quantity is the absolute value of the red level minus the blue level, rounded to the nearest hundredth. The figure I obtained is 0.10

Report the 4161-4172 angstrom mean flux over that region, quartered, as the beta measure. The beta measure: 0.320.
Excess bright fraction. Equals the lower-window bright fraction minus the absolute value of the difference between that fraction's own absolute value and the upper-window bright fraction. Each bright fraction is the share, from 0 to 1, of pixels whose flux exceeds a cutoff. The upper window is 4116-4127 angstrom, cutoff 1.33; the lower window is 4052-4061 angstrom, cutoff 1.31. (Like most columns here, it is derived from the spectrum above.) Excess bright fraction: 0.4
